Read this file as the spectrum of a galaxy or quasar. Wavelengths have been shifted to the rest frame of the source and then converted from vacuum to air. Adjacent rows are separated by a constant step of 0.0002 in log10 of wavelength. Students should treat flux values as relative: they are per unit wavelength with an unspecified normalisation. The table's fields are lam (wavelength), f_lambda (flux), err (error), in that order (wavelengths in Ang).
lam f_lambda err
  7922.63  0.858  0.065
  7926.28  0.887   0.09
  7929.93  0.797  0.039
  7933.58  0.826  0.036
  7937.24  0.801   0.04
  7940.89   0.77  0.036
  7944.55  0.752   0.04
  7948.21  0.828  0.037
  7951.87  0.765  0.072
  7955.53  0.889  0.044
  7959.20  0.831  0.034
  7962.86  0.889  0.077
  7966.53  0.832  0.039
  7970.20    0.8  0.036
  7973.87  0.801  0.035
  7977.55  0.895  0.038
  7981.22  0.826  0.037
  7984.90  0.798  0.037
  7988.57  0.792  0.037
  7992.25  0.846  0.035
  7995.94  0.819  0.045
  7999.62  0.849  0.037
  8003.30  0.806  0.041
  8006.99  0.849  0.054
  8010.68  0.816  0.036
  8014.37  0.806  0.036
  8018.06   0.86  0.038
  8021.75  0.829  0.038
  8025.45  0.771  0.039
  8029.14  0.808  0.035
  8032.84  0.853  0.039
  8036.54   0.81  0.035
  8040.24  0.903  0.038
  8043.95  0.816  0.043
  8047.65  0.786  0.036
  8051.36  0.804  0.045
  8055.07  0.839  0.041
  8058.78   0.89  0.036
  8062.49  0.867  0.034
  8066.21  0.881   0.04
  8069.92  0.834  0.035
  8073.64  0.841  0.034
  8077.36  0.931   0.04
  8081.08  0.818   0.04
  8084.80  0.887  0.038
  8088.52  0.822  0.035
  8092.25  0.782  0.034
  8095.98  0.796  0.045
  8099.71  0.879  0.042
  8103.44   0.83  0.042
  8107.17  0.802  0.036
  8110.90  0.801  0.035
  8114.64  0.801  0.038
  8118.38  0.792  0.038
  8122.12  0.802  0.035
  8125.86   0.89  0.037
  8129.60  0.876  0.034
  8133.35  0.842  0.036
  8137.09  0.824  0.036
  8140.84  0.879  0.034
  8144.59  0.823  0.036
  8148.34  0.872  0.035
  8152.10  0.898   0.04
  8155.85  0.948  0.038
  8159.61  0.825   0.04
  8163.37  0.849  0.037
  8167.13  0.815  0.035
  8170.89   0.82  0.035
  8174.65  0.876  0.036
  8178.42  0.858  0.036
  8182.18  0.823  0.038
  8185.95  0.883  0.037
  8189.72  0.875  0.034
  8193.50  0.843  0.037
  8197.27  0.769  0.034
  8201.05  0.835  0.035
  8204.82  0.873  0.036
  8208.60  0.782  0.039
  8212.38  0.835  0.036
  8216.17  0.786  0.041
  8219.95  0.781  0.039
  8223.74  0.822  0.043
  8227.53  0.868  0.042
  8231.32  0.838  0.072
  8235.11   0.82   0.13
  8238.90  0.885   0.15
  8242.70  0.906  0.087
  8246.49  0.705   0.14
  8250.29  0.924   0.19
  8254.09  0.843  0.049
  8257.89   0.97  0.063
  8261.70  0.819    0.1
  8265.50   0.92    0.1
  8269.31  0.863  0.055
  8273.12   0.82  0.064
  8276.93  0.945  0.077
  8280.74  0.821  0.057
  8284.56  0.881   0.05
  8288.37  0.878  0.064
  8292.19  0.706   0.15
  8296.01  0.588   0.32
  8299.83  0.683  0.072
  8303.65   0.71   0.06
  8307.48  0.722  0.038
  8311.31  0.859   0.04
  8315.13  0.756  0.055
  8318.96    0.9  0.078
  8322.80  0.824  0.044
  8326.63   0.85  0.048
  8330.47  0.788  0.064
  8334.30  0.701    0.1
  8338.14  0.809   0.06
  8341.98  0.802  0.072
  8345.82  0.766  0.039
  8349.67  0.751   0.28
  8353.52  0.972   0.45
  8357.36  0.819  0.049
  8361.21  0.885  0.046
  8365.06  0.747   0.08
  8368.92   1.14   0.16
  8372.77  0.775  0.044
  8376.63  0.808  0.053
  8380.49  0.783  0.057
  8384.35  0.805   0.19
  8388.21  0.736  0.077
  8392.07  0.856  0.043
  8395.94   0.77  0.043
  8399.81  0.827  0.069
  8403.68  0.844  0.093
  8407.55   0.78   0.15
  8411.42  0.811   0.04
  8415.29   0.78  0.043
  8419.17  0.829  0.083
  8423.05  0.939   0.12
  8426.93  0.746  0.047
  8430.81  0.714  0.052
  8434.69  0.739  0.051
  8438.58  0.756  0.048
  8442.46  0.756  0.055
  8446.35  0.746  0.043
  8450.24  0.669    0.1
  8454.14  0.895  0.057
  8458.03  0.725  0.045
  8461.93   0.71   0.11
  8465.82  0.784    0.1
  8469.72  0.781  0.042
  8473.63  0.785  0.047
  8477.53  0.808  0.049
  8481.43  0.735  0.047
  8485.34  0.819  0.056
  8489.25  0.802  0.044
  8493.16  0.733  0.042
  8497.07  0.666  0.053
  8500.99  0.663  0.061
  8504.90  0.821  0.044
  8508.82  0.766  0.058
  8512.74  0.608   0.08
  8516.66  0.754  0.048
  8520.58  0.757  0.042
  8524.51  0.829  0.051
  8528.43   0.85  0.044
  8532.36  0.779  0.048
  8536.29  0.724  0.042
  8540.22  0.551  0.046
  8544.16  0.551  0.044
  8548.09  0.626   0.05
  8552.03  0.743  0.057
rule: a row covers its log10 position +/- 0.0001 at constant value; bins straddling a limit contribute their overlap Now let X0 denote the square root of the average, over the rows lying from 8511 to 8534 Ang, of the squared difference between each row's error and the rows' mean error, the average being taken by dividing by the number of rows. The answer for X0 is 0.013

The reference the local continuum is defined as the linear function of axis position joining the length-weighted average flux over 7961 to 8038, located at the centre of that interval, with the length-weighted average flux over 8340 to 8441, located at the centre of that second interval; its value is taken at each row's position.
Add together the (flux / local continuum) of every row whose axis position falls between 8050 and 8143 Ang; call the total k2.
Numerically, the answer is 25.5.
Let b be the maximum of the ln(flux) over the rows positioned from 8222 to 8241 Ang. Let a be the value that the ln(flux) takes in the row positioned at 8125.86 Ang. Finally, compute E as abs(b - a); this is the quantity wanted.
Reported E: 0.01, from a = -0.12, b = -0.12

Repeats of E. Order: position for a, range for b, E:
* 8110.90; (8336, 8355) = 0.19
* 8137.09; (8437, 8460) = 0.08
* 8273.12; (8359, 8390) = 0.33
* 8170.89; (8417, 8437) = 0.14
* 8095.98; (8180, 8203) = 0.10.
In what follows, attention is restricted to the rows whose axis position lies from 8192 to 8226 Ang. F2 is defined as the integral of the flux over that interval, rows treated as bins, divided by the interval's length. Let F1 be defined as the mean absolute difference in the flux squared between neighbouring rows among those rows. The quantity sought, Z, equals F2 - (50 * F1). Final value -3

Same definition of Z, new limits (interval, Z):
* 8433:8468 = -5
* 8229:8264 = -9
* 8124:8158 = -2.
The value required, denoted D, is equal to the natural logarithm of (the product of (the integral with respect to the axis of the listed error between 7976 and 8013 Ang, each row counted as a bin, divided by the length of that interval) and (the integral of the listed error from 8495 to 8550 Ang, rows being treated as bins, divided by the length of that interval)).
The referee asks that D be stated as -6.2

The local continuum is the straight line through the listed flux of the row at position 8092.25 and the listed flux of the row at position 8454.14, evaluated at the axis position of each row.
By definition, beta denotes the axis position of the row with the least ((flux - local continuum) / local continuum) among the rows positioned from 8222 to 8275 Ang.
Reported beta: 8246.49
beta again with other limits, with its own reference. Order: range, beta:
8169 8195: 8182.18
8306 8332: 8307.48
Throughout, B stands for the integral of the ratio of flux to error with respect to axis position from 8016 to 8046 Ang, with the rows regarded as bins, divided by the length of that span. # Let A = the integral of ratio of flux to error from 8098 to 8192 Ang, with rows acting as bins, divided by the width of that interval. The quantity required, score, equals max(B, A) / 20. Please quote 1.16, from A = 23.1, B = 21.9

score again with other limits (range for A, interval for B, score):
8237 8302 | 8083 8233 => 1.12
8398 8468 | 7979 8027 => 1.06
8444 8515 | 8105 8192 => 1.17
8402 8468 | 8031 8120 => 1.10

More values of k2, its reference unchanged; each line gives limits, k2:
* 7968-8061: 25.0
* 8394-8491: 24.1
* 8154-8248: 25.5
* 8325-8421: 25.1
